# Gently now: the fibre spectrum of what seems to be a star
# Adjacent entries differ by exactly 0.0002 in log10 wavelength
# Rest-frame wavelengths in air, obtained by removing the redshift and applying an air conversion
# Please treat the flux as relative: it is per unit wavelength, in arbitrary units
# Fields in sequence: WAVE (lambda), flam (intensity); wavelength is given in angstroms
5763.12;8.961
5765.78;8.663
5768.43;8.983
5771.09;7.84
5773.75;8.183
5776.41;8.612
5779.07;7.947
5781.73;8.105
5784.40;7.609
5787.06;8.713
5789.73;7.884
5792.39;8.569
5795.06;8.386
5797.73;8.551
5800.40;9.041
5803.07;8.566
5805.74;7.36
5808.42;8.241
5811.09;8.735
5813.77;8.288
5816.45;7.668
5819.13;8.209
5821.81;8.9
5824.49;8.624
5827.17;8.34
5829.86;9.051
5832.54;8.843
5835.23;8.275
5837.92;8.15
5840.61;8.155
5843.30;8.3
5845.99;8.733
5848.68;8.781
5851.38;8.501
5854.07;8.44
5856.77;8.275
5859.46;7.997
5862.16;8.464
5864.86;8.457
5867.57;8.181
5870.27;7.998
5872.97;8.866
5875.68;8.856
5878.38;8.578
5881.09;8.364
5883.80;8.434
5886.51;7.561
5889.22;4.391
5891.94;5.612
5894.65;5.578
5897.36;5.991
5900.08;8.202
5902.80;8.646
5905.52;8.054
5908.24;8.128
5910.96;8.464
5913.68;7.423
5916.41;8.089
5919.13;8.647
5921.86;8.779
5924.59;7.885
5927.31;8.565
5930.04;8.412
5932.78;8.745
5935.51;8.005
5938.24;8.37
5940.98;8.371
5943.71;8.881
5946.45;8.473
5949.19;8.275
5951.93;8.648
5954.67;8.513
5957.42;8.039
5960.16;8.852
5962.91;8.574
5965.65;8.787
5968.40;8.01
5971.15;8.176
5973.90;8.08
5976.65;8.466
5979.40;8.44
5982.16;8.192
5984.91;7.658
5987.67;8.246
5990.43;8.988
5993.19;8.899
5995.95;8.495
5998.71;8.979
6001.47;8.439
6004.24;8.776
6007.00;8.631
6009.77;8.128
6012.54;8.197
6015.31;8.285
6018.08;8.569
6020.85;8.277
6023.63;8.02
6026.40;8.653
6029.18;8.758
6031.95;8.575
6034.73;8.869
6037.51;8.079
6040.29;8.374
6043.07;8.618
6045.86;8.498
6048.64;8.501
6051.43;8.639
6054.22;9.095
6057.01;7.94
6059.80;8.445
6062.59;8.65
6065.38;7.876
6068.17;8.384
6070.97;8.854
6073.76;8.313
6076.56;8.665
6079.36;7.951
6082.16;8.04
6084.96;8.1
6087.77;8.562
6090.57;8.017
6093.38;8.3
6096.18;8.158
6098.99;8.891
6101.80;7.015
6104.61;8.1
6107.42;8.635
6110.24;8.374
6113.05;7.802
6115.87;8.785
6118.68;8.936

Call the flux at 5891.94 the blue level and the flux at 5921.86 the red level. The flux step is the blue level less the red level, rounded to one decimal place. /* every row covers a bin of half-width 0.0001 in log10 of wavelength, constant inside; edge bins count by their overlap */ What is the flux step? -3.2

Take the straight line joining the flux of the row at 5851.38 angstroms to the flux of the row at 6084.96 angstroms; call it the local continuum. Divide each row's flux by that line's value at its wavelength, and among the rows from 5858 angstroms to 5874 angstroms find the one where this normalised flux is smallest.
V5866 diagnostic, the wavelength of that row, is 5859.46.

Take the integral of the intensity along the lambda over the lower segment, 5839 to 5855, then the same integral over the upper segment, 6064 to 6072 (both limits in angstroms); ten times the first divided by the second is 20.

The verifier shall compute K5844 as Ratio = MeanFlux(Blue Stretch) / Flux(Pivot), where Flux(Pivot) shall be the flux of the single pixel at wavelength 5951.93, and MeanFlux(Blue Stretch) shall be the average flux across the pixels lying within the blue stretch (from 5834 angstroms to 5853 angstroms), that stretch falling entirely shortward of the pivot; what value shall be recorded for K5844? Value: 0.97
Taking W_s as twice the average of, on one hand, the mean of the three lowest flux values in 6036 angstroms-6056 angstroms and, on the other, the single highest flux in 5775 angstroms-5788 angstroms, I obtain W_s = 17.0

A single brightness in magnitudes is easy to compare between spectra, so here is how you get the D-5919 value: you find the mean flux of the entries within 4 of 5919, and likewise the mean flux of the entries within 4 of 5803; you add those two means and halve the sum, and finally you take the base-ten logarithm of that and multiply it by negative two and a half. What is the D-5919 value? -2.31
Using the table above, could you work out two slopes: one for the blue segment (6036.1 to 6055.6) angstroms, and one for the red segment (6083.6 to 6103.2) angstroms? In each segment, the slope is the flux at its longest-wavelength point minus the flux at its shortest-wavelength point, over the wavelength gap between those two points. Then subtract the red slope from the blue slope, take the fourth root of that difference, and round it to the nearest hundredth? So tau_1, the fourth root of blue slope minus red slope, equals 0.59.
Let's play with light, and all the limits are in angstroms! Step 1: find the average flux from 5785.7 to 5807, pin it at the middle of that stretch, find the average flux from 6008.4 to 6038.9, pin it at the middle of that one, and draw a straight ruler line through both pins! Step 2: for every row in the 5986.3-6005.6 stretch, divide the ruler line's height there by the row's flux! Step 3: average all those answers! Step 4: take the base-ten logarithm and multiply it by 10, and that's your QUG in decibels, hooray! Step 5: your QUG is -0.14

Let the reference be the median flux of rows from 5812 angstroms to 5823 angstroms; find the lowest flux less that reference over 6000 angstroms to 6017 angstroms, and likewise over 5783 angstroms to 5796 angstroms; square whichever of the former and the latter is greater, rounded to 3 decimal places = 0.015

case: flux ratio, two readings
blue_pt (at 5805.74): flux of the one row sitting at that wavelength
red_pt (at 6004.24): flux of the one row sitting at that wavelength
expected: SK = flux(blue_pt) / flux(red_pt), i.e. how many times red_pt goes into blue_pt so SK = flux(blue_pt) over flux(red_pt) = 0.839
